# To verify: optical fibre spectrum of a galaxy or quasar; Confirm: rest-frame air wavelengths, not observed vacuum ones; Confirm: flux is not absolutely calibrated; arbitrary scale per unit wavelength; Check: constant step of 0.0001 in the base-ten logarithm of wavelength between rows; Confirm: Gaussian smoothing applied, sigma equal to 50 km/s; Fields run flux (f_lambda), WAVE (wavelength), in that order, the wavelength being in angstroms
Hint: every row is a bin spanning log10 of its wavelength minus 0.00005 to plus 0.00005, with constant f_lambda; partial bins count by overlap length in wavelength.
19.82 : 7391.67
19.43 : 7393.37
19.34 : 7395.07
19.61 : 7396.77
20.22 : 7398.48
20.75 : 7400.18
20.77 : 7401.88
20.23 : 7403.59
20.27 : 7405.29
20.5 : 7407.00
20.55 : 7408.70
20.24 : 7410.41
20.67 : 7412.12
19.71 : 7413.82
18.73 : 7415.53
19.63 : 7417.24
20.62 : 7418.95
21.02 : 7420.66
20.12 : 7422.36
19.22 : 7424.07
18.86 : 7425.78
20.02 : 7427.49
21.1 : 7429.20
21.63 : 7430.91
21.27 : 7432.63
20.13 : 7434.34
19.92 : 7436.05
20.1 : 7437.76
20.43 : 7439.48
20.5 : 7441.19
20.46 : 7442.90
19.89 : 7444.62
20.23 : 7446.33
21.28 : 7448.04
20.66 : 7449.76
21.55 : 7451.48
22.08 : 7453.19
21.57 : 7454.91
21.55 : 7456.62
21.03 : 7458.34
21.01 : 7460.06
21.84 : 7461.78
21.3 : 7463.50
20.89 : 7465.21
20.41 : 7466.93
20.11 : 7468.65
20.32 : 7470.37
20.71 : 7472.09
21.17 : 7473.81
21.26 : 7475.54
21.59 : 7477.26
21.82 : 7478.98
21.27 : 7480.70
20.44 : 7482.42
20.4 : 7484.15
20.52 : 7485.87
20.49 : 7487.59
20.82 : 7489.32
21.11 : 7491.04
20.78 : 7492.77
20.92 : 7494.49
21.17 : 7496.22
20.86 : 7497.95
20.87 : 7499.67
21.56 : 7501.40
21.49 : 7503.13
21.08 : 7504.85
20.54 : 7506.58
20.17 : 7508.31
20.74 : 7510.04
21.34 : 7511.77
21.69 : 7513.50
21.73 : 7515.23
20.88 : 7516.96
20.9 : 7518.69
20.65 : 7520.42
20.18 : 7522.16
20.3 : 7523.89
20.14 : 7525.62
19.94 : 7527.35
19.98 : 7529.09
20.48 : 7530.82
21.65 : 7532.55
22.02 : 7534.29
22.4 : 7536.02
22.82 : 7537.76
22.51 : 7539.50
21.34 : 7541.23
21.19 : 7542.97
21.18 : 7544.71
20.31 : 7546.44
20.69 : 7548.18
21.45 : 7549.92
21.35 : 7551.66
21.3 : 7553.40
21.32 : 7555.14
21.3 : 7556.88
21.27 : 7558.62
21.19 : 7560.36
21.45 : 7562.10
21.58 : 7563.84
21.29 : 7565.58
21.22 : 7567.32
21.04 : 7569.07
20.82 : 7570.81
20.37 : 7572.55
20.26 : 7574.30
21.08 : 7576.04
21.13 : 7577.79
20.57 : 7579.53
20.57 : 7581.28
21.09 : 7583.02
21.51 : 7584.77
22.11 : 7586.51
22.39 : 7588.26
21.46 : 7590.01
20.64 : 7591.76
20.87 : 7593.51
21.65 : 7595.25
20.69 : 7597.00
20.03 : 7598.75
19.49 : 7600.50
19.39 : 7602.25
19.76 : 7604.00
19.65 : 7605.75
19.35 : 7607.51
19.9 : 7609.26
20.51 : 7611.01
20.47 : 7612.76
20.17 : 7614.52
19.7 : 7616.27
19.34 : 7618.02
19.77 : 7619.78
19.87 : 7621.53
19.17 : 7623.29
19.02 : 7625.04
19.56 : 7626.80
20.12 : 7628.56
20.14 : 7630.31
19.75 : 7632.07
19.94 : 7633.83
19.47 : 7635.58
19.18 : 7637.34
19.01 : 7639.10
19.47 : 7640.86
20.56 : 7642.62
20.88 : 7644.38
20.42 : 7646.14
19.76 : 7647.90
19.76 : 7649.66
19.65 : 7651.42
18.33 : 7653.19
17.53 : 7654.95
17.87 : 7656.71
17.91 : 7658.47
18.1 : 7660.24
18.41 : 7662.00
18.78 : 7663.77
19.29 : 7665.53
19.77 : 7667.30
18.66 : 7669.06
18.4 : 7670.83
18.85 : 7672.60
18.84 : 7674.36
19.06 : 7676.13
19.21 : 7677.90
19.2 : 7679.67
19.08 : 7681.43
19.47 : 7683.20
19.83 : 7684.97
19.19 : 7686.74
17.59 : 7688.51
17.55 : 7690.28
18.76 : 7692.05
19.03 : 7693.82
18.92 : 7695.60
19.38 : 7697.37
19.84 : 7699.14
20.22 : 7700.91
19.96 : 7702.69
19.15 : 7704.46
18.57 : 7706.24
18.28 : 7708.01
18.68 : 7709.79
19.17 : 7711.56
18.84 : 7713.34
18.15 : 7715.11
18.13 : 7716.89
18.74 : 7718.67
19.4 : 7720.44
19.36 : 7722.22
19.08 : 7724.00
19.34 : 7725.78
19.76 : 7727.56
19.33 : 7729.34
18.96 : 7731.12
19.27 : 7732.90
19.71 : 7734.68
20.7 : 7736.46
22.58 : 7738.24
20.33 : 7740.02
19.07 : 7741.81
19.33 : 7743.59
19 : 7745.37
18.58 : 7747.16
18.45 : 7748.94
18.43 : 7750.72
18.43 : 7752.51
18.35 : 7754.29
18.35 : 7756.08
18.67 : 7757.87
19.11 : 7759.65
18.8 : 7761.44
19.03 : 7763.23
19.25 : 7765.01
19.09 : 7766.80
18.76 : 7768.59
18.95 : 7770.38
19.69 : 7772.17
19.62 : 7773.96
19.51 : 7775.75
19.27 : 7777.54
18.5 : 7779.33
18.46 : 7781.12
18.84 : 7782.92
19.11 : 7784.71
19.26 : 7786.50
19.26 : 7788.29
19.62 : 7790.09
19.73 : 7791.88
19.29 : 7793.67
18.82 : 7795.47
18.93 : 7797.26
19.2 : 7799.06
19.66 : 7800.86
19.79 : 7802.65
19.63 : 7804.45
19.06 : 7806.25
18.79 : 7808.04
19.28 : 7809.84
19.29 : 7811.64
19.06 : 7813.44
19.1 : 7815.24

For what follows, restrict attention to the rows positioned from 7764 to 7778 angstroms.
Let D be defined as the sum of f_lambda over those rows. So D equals 154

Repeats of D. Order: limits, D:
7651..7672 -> 223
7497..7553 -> 674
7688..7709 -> 227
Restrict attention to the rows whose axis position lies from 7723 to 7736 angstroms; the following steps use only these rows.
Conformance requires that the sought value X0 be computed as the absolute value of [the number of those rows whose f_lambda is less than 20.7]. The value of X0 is 7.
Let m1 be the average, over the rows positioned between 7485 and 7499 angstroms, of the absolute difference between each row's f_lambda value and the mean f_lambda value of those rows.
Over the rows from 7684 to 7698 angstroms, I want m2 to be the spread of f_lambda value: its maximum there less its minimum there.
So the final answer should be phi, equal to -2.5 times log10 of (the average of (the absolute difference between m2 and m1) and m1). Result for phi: -0.1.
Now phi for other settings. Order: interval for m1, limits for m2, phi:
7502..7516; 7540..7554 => 0.6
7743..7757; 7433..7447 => 1.3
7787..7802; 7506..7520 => 0.3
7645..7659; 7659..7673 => 0.2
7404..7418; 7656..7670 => 0.1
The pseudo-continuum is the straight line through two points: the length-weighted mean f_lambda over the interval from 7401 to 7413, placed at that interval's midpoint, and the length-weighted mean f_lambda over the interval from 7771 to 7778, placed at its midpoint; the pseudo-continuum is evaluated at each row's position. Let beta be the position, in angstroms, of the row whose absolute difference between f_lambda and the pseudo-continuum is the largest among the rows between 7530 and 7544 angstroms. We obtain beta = 7537.76 angstroms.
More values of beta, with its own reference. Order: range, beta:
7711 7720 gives 7716.89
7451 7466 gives 7453.19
